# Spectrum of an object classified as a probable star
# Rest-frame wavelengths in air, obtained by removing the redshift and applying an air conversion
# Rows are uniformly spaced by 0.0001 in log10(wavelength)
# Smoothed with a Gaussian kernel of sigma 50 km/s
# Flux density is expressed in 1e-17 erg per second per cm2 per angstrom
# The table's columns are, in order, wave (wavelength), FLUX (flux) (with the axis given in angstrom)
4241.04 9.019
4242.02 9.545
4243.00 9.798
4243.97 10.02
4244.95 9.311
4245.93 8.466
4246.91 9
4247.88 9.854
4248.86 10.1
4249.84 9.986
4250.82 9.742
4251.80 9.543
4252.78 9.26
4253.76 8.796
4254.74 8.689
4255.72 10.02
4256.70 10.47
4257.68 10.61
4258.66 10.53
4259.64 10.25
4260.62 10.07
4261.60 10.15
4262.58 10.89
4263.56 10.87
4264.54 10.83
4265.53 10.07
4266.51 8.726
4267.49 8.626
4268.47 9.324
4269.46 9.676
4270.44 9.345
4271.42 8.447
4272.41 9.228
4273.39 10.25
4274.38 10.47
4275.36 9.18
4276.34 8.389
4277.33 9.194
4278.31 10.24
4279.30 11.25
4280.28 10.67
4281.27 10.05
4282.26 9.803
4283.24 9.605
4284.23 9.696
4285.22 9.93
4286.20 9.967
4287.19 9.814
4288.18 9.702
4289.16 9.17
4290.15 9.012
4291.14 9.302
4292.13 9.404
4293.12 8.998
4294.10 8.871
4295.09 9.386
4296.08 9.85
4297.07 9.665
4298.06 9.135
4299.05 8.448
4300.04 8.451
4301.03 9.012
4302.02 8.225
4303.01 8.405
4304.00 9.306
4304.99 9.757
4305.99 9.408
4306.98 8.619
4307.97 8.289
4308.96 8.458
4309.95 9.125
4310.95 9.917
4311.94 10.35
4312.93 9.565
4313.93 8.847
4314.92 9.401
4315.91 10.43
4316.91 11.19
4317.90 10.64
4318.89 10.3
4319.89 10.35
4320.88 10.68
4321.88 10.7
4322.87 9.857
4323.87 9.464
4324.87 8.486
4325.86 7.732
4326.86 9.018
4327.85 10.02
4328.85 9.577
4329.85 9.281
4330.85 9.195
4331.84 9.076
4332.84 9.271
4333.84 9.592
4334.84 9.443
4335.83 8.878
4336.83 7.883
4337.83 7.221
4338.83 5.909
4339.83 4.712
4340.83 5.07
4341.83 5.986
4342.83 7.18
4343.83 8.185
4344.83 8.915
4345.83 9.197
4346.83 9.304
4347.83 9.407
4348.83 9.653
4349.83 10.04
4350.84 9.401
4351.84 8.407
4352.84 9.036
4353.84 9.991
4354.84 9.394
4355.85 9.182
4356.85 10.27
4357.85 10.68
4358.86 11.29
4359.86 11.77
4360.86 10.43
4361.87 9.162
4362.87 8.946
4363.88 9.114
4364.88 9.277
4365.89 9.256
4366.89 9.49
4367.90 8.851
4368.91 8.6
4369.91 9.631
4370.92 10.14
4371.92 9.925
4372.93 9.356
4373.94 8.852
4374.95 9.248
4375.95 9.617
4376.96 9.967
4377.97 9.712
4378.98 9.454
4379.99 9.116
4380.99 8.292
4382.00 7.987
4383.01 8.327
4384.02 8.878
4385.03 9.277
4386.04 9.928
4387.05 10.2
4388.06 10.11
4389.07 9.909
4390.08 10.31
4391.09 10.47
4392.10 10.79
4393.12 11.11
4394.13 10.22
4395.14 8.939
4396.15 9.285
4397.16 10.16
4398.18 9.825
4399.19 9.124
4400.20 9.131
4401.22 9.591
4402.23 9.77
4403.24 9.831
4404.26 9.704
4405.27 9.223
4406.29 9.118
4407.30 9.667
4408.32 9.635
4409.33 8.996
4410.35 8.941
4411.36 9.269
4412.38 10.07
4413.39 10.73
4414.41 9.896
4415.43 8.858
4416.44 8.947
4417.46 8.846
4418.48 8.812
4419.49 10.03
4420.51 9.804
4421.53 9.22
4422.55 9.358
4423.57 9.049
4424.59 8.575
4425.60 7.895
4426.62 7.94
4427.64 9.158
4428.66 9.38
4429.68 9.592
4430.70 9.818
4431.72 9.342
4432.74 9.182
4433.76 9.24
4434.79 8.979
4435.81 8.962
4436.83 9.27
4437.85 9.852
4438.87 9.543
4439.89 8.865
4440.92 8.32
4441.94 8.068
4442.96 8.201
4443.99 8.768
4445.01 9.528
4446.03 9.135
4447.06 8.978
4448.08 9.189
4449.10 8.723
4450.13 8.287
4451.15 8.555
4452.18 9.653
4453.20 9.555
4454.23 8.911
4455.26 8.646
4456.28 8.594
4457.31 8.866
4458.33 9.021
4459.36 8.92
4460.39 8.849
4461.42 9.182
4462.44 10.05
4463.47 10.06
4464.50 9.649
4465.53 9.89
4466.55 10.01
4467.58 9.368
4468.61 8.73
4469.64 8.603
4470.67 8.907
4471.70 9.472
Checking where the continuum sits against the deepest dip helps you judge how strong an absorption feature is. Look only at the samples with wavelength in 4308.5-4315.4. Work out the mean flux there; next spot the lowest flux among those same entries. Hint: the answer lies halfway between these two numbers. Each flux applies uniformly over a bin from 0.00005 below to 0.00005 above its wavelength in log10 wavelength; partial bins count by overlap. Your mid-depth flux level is 8.92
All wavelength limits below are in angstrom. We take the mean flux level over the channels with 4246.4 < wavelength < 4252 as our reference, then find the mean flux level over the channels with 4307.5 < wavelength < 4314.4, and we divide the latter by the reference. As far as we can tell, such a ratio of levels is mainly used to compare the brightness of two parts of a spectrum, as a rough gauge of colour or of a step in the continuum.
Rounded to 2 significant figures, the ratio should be 0.95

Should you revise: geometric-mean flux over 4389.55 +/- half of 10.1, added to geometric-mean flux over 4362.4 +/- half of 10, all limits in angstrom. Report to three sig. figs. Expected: 20.1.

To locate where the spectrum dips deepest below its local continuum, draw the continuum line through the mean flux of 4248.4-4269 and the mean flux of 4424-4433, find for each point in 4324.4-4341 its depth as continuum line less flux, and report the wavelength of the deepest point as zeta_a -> 4339.83 angstrom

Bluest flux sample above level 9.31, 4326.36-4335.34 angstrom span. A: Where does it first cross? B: 4327.85 angstrom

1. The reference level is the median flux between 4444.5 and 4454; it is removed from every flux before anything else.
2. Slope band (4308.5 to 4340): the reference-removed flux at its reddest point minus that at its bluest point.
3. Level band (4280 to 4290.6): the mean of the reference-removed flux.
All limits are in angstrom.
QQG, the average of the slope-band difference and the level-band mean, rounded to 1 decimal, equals -1.6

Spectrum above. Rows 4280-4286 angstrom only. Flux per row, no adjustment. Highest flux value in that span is 10.67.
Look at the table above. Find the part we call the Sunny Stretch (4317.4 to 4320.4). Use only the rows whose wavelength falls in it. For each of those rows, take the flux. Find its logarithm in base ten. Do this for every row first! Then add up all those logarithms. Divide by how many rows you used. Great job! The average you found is 1.02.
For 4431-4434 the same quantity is 0.97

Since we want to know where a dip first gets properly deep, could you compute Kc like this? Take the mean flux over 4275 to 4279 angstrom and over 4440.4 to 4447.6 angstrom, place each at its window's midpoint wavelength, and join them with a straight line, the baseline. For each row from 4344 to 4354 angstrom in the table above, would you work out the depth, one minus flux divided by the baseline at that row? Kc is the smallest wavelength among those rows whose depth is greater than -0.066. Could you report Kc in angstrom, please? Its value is 4344.83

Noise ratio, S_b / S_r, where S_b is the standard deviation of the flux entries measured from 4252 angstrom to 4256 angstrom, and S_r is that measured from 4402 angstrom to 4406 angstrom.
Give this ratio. 2.2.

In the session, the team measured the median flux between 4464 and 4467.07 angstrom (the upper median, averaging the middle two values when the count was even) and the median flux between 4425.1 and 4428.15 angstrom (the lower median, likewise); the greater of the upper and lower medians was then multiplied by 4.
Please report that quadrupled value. 39.6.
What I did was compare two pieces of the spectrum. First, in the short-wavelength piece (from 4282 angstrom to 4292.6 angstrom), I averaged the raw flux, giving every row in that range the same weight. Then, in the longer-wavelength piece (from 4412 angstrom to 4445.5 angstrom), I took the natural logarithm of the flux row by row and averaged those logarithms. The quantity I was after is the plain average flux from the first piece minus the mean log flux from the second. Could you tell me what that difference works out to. 7.37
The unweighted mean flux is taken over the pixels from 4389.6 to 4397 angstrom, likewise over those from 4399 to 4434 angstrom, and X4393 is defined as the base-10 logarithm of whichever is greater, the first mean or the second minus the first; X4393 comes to 1.007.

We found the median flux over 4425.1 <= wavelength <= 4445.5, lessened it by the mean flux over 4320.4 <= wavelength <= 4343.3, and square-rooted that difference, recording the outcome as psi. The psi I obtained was 0.9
